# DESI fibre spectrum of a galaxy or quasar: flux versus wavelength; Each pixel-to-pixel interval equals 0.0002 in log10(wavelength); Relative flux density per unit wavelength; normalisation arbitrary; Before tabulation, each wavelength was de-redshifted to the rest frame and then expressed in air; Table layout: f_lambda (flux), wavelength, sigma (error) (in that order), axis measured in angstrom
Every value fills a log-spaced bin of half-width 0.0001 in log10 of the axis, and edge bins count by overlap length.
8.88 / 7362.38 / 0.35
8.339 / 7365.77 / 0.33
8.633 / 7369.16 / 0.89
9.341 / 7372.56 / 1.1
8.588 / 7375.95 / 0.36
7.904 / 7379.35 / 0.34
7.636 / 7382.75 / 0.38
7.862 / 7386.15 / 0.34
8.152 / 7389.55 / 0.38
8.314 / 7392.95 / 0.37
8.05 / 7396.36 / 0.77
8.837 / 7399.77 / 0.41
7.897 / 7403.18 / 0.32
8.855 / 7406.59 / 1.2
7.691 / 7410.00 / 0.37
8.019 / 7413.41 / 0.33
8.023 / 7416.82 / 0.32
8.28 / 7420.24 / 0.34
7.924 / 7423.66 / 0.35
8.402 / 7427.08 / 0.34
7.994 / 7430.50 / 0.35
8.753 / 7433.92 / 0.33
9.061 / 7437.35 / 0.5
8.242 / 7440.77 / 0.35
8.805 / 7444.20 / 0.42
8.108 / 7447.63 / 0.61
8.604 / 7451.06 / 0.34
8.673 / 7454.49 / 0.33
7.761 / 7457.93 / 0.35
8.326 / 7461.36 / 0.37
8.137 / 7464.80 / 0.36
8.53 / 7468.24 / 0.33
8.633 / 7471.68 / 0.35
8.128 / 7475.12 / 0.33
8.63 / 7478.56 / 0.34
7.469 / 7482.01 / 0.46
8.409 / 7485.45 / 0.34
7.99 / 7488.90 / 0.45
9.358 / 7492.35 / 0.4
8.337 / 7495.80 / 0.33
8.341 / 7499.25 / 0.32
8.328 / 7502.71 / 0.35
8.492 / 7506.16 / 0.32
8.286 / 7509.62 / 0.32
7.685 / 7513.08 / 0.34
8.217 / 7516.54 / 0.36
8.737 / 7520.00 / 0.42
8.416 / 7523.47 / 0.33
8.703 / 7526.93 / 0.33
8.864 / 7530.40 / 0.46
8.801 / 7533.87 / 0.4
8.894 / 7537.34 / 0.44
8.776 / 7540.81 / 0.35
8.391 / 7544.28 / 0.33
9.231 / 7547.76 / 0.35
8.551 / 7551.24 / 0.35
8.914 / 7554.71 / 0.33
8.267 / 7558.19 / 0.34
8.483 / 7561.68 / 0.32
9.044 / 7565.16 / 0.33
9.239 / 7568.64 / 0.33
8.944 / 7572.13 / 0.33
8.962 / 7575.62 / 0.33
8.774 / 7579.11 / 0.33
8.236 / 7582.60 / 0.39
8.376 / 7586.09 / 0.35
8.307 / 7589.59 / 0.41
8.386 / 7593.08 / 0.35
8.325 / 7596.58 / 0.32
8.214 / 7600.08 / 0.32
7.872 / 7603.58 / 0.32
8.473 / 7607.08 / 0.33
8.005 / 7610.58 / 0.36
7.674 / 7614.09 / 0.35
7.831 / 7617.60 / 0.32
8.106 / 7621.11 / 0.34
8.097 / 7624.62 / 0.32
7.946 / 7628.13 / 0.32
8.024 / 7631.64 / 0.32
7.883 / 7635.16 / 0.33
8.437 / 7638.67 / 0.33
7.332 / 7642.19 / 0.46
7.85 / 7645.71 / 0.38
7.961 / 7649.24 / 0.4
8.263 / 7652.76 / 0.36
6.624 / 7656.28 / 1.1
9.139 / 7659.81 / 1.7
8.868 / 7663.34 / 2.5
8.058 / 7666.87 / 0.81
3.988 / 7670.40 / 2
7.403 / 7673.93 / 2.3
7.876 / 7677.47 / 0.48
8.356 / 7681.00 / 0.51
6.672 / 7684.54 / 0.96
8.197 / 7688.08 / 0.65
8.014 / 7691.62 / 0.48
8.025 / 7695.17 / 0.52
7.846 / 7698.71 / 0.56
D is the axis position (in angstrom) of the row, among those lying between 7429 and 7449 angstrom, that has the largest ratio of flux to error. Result 7433.92 angstrom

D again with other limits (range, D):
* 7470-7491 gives 7478.56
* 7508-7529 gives 7526.93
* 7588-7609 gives 7596.58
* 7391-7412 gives 7403.18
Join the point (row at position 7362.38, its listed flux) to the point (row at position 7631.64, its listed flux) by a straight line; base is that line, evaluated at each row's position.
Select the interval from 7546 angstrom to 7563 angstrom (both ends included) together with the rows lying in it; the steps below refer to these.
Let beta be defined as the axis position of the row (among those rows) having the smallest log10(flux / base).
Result 7558.19 angstrom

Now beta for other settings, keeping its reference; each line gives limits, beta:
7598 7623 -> 7614.09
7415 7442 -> 7423.66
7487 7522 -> 7513.08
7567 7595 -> 7582.60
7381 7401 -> 7382.75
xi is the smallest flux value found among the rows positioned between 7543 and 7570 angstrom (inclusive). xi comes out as 8.267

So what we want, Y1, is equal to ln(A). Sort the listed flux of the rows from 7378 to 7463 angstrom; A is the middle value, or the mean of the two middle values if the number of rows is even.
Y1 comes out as 2.098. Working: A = 8.2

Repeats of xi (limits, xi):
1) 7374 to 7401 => 7.636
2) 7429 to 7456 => 7.994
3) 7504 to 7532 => 7.685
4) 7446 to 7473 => 7.761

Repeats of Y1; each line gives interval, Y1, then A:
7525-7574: 2.178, 8.8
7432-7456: 2.160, 8.7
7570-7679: 2.091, 8.1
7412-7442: 2.109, 8.2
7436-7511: 2.121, 8.3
